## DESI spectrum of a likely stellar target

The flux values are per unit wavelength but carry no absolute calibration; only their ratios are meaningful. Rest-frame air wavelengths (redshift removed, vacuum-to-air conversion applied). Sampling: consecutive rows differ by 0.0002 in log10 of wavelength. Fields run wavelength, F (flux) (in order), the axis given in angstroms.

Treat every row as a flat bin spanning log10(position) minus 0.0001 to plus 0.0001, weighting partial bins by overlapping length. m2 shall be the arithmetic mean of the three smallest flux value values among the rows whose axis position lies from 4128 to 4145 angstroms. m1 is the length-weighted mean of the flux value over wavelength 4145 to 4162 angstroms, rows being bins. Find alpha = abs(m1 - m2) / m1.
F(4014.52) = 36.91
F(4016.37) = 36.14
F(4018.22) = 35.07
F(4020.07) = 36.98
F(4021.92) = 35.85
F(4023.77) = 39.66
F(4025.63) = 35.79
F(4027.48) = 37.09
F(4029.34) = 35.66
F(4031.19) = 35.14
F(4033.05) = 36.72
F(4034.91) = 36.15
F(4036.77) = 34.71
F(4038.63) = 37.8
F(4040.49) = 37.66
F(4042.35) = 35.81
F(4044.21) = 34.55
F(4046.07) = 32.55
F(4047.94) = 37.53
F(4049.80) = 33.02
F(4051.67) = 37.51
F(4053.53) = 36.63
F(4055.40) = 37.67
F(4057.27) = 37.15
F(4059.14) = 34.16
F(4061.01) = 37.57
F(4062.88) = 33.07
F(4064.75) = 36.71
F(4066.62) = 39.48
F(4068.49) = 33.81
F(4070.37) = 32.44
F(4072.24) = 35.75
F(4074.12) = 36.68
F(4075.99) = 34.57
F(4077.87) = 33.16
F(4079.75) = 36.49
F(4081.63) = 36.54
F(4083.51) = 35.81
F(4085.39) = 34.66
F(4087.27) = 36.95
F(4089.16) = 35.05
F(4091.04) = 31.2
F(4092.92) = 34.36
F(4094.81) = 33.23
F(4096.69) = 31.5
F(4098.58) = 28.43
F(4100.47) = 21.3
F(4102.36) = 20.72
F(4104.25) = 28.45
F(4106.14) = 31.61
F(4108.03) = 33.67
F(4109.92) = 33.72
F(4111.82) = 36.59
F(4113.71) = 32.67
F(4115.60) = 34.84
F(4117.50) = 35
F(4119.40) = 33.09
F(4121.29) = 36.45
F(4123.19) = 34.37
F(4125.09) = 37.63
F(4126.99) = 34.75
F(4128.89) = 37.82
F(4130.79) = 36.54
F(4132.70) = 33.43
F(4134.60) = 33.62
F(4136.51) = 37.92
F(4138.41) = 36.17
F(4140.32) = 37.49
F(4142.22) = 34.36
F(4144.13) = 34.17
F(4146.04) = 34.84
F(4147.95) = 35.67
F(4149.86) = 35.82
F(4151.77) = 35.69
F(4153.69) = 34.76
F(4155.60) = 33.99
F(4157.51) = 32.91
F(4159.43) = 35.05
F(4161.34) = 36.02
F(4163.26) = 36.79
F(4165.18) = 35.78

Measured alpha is 0.03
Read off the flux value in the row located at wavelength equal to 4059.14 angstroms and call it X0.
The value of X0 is 34.16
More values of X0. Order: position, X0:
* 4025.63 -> 35.79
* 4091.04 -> 31.2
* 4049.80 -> 33.02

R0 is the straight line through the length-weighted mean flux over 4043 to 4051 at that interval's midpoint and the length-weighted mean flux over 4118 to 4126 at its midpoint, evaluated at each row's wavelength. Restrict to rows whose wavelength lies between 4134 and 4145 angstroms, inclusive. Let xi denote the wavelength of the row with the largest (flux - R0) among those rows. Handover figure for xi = 4136.51 angstroms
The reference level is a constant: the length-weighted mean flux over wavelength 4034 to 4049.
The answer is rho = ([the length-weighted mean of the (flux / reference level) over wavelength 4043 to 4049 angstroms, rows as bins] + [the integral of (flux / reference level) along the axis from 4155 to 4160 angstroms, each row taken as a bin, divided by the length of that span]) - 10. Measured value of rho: -8.08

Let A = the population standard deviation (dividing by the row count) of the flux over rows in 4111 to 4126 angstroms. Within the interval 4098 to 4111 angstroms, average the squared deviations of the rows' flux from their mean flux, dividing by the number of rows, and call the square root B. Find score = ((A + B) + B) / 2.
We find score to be 5.8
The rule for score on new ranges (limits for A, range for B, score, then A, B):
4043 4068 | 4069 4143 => 4.8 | 2.1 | 3.7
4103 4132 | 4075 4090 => 2.4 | 2.4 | 1.2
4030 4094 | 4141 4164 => 2.0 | 1.9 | 1.0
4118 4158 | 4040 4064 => 2.7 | 1.5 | 1.9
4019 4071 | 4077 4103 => 6.0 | 1.9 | 5.1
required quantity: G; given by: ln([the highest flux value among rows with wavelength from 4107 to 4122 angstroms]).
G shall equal 3.60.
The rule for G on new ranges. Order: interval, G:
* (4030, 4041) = 3.63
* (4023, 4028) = 3.68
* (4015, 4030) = 3.68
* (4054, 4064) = 3.63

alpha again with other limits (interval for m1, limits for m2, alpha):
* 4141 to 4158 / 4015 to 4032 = 0.01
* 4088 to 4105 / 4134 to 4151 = 0.16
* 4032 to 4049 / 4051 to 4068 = 0.04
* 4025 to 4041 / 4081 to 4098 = 0.12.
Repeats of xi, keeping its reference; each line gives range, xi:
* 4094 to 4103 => 4094.81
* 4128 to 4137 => 4136.51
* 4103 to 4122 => 4111.82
